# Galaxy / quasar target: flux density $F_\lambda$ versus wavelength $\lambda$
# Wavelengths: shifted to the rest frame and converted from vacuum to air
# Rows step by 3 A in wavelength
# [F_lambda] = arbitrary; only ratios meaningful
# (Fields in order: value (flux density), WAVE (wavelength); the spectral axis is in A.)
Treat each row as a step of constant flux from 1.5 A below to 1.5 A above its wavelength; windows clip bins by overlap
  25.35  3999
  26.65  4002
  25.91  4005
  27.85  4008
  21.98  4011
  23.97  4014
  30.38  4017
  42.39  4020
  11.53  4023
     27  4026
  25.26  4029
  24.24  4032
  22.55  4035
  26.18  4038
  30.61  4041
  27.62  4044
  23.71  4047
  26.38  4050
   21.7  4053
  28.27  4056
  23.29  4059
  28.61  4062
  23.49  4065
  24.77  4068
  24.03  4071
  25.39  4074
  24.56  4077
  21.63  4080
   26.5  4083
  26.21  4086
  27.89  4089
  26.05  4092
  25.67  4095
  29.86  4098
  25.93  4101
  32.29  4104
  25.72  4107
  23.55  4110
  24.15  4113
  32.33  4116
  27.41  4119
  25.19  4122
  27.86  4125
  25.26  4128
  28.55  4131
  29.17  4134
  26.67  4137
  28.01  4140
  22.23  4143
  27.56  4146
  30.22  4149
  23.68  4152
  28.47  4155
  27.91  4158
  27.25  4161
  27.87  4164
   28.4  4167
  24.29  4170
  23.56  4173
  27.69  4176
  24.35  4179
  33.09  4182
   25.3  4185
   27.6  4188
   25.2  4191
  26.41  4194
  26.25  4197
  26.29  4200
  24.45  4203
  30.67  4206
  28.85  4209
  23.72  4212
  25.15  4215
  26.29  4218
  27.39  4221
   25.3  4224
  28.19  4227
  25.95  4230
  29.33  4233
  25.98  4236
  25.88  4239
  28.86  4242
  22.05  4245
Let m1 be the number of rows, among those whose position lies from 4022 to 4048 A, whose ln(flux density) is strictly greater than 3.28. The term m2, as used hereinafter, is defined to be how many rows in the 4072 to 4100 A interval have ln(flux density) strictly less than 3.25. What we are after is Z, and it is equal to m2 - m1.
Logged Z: 1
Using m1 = 3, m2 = 4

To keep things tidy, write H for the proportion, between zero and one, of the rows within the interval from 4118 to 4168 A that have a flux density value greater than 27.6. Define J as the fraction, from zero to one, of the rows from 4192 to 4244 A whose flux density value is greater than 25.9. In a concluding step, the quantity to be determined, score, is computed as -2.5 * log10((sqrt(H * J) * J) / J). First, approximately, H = 0.53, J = 0.706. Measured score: 0.53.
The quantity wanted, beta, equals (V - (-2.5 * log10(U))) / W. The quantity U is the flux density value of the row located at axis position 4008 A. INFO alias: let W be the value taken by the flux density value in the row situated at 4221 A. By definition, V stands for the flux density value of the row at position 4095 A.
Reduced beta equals 1.07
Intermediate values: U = 27.85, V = 25.67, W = 27.39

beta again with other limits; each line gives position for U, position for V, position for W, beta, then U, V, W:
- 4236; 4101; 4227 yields 1.05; 25.98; 25.93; 28.19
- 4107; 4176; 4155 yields 1.10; 25.72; 27.69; 28.47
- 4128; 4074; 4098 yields 0.97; 25.26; 25.39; 29.86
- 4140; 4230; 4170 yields 1.22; 28.01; 25.95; 24.29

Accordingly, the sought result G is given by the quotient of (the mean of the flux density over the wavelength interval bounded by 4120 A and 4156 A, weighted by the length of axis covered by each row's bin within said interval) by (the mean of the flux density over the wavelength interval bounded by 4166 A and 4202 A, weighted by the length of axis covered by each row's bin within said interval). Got 1.02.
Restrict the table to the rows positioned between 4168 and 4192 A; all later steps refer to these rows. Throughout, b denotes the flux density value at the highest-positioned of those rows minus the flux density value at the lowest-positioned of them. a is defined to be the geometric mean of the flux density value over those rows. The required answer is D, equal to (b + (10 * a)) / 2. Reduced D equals 132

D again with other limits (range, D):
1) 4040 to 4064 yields 130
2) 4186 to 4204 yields 128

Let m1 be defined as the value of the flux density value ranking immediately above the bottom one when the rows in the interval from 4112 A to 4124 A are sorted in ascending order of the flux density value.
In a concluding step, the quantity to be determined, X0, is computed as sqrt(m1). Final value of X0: 5.02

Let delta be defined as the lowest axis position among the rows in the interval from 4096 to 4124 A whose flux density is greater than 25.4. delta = 4098 A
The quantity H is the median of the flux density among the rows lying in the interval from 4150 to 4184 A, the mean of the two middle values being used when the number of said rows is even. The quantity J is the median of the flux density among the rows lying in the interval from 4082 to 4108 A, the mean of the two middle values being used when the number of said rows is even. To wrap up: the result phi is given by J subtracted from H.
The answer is 1.5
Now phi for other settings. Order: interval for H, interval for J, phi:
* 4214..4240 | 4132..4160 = -1.9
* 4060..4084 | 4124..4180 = -3.0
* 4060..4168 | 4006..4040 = 1.3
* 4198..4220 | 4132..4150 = -1.5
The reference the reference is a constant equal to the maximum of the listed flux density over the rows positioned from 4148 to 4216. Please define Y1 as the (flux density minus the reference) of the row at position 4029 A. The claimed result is -7.8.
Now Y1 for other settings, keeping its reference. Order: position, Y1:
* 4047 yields -9.4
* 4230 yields -7.1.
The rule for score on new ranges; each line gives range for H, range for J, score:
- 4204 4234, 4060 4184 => 0.79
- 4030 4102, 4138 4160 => 0.94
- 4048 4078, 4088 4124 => 1.17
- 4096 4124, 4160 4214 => 0.86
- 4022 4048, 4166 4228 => 1.12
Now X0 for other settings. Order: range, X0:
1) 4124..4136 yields 5.28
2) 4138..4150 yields 5.25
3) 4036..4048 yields 5.12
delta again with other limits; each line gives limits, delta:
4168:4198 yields 4176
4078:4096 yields 4083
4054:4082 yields 4056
